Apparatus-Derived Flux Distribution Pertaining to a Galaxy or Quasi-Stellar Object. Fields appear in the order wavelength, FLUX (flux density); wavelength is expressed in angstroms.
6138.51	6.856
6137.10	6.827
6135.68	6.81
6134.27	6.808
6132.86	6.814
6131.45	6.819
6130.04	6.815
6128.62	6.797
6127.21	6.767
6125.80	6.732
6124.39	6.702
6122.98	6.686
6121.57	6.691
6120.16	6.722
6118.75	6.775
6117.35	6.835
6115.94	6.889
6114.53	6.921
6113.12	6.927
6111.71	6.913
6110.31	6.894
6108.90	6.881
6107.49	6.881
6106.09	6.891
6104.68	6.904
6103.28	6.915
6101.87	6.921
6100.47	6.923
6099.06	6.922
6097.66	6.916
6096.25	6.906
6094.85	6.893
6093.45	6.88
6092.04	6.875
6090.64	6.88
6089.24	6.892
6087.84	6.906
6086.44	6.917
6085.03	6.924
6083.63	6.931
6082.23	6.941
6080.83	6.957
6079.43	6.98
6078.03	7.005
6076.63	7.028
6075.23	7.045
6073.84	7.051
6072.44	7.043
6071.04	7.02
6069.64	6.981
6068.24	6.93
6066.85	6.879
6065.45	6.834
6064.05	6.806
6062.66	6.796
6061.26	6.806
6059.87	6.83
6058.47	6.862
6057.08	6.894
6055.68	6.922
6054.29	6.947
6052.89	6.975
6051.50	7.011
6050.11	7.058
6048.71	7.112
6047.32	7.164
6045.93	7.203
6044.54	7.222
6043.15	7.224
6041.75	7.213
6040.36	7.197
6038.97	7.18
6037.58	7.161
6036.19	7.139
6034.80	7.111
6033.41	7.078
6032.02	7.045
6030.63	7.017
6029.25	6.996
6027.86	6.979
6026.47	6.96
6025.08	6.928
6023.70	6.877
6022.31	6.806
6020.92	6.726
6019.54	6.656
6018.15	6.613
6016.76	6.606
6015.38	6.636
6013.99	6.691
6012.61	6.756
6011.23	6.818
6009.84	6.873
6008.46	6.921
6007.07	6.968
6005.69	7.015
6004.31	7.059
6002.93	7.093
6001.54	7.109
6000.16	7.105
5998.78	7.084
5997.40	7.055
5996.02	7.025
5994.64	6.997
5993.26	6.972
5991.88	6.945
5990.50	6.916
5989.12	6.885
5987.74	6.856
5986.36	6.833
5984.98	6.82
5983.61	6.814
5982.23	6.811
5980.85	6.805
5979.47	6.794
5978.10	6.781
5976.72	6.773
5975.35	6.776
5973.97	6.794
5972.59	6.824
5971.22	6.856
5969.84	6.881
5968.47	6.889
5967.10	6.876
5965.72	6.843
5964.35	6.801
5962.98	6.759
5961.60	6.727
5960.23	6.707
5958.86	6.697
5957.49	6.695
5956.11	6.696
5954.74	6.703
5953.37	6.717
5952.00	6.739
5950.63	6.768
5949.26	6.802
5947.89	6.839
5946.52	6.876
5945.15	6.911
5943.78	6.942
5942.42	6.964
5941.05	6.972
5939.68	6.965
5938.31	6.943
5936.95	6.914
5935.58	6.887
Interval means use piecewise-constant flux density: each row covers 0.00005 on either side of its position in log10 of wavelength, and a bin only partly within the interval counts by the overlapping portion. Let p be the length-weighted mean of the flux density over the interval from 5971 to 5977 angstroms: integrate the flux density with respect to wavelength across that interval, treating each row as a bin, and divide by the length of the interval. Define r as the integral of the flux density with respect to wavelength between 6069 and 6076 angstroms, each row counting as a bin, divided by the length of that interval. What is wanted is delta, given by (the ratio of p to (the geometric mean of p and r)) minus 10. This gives -9.02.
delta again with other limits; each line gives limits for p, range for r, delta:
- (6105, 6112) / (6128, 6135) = -8.99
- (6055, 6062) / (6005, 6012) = -9.00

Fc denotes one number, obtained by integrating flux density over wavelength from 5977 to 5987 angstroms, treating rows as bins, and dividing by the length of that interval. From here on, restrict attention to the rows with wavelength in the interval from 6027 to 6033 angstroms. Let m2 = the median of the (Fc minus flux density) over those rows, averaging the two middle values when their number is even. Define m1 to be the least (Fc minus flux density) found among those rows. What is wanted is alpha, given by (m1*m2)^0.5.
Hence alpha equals 0.22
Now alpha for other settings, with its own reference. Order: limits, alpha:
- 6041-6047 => 0.41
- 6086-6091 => 0.10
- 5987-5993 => 0.11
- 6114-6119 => 0.08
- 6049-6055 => 0.22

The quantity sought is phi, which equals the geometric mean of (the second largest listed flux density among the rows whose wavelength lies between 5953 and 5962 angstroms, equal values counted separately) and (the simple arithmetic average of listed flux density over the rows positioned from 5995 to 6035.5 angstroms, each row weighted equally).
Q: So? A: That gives 6.82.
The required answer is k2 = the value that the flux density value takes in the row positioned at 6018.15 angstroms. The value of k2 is 6.613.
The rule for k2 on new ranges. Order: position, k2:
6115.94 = 6.889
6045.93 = 7.203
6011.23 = 6.818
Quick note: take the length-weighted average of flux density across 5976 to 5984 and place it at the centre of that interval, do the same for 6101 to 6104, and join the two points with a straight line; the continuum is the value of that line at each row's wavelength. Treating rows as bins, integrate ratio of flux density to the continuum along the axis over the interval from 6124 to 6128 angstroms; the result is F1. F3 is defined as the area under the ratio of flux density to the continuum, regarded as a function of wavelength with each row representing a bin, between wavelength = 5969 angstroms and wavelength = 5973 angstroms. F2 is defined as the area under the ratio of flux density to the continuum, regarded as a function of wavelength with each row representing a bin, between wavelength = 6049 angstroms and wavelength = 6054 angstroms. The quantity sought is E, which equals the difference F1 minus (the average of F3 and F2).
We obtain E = -0.70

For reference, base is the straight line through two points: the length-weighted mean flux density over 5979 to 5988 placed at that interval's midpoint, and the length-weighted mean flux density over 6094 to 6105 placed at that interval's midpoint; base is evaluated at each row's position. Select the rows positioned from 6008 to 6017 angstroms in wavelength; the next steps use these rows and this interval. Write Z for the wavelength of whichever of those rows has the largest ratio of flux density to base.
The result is 6008.46 angstroms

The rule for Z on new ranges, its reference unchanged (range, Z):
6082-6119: 6082.23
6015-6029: 6027.86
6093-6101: 6099.06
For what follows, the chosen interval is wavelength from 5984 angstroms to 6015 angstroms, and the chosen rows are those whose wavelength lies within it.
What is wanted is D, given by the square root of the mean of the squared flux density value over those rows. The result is 6.95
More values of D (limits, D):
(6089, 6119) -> 6.89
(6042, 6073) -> 6.98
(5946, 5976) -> 6.79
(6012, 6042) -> 6.93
